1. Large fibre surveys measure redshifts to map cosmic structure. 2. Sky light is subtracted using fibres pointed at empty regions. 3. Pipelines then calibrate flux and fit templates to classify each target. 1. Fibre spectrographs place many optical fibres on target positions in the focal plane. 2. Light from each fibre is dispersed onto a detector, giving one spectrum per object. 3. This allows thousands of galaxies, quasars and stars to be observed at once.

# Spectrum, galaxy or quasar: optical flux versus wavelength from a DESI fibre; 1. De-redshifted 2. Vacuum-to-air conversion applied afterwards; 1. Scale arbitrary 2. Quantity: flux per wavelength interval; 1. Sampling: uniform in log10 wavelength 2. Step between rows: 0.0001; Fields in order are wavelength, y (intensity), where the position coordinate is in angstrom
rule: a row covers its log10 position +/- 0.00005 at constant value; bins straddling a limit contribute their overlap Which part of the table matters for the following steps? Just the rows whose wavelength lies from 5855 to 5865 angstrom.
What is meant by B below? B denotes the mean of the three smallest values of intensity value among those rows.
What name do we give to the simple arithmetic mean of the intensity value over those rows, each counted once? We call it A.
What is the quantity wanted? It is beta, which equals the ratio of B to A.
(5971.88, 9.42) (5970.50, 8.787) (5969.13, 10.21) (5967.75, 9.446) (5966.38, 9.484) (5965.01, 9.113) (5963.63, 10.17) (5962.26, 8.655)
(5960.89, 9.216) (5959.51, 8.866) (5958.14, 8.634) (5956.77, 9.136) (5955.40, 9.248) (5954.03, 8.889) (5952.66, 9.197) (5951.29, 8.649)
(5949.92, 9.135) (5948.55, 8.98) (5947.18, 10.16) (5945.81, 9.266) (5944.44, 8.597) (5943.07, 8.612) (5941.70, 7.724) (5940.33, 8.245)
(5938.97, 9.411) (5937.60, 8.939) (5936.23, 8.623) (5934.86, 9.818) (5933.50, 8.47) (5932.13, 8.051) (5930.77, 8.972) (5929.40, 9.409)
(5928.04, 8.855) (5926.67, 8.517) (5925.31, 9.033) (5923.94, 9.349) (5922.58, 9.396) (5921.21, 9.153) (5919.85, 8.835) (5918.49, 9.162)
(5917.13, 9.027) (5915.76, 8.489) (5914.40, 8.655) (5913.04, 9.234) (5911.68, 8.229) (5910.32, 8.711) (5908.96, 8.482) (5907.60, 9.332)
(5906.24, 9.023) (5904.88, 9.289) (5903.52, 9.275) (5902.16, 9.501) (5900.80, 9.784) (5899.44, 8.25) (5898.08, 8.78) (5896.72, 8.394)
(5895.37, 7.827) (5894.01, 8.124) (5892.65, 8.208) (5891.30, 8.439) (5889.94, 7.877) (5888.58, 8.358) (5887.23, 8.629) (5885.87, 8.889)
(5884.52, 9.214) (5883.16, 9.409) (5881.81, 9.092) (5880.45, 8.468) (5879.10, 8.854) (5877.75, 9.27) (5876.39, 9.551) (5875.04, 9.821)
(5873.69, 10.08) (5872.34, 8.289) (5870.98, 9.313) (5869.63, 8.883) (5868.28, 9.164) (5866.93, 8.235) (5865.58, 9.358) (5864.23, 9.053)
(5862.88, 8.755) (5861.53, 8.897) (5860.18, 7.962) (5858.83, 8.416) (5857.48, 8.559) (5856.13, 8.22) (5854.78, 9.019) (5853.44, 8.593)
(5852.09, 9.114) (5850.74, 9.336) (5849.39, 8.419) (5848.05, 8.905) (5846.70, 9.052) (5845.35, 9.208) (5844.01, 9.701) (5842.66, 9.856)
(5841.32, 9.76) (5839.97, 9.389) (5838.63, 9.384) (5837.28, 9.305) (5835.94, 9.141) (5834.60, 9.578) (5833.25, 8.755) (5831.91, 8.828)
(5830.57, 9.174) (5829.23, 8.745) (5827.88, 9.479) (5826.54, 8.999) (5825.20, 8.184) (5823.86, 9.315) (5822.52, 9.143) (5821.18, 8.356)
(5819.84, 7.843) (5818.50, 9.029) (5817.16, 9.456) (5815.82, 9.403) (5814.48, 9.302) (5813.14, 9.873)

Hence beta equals 0.959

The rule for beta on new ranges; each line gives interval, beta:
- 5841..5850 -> 0.948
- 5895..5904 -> 0.924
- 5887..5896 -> 0.968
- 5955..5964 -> 0.955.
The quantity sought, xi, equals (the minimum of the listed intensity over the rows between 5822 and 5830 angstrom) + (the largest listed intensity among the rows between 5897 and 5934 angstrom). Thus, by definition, 17.97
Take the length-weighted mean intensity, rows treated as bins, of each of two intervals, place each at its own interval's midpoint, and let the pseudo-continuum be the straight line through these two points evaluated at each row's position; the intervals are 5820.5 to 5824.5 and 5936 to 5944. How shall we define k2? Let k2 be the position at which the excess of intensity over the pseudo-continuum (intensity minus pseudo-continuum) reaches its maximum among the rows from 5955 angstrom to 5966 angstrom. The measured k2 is 5963.63 angstrom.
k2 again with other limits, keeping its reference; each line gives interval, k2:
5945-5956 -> 5947.18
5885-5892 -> 5885.87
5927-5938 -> 5934.86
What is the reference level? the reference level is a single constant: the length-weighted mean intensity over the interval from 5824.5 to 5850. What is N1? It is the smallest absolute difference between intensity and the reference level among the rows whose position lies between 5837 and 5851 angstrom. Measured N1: 0.05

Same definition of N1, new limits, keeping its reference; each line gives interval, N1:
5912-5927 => 0.00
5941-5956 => 0.02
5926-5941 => 0.18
